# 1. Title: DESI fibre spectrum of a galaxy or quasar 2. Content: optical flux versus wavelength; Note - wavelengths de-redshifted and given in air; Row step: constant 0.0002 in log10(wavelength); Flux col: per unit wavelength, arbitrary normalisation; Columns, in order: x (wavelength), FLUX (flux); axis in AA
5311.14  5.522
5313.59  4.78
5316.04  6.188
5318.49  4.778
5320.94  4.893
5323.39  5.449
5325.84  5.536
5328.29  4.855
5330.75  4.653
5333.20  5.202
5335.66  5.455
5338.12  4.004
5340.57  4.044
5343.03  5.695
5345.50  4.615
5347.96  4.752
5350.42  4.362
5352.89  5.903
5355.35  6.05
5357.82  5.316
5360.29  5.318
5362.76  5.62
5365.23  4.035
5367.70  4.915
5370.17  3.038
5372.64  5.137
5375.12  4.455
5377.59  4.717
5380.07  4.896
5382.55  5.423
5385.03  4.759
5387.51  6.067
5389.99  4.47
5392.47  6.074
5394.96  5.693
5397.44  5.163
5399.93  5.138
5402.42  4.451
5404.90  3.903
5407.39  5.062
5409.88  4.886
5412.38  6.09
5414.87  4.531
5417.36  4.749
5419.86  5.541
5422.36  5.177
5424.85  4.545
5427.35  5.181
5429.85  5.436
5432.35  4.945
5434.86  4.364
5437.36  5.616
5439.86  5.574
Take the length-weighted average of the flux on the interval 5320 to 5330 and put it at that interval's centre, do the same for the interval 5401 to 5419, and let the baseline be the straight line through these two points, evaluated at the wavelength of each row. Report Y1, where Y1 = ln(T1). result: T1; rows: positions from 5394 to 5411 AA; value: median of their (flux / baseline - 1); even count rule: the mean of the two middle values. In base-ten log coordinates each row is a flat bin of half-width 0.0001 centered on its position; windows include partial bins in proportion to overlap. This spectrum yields -3.1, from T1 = 0.05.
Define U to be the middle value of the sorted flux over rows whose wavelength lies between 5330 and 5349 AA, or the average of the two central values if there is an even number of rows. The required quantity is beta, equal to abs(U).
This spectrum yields 4.70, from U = 4.7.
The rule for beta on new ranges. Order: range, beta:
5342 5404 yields 5.14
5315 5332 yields 4.89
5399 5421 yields 4.89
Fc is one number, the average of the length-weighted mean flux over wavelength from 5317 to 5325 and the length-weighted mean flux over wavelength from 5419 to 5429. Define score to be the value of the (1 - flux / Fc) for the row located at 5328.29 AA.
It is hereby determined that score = 0.05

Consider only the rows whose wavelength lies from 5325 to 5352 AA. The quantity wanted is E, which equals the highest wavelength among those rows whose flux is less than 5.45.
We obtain 5350.42 AA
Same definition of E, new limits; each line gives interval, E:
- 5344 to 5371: 5370.17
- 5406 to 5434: 5432.35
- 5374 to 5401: 5399.93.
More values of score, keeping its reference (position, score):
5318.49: 0.06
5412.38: -0.19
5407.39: 0.01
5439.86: -0.09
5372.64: -0.01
